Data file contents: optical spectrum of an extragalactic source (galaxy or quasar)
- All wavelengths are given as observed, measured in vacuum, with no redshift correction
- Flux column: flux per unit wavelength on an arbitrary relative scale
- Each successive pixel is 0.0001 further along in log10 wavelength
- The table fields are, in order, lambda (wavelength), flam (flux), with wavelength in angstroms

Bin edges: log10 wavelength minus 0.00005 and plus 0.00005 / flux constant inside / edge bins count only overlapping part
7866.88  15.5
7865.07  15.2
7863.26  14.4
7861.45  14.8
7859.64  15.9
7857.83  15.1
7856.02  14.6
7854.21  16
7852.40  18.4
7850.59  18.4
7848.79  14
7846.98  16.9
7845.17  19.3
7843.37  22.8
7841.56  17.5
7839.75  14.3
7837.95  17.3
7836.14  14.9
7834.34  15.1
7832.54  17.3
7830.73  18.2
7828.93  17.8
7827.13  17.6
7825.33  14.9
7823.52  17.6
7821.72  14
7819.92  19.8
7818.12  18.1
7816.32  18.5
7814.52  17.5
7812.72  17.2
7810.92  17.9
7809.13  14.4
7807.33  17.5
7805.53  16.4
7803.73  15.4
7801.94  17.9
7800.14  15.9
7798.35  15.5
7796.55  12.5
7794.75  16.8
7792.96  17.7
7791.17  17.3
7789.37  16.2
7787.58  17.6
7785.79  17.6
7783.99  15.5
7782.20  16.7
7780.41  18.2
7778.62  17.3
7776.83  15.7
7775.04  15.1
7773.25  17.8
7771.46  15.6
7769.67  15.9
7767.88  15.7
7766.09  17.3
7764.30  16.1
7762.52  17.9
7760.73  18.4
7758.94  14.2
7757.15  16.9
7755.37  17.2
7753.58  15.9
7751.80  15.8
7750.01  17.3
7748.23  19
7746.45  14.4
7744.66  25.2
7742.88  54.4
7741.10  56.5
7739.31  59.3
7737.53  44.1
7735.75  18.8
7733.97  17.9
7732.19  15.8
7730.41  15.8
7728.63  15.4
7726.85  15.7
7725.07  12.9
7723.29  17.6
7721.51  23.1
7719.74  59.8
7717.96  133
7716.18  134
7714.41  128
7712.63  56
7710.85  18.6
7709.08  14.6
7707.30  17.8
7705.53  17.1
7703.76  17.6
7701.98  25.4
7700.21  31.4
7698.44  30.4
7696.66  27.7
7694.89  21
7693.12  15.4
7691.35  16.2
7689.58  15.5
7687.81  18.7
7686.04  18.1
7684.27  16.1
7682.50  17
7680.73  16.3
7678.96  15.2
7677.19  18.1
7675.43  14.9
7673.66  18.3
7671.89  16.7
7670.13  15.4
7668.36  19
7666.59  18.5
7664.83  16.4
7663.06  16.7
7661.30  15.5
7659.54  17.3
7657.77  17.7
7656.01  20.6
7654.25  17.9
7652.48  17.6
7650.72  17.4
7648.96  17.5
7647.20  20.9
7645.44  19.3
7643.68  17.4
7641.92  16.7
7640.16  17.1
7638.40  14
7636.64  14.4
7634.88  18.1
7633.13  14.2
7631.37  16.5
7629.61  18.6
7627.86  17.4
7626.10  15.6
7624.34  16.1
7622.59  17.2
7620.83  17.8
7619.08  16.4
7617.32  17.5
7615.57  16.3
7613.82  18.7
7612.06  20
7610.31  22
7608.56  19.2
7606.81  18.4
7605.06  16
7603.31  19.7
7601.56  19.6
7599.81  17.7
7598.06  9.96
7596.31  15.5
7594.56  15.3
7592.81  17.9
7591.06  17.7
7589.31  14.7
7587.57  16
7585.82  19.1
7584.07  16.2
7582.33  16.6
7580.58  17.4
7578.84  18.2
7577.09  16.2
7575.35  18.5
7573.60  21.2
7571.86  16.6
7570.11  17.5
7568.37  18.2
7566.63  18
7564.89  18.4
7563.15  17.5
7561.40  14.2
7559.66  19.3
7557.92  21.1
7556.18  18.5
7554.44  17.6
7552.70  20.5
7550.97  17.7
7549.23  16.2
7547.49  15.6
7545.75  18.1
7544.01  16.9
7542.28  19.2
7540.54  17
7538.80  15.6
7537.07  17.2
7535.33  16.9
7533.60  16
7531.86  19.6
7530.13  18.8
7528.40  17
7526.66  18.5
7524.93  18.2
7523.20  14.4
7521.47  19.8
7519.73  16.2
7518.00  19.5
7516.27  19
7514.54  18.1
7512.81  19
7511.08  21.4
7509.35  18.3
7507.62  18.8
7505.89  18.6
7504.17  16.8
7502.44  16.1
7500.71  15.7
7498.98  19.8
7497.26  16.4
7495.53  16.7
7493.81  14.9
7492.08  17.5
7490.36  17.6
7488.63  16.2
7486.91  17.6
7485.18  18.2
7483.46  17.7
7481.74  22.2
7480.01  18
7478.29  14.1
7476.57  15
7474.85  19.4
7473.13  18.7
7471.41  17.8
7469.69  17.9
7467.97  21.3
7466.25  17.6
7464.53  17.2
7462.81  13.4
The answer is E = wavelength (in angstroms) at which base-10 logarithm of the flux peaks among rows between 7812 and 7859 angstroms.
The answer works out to 7843.37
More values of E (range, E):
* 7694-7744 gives 7716.18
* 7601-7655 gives 7610.31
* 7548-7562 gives 7557.92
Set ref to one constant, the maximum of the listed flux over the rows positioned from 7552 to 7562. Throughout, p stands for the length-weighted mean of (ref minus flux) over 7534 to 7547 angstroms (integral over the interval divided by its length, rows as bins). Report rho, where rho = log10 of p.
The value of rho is 0.59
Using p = 3.9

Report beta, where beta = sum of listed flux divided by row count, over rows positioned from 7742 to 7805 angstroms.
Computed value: 17.8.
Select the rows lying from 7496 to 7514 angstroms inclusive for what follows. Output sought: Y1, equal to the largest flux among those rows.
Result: 21.4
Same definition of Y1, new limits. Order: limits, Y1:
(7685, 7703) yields 31.4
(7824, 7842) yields 18.2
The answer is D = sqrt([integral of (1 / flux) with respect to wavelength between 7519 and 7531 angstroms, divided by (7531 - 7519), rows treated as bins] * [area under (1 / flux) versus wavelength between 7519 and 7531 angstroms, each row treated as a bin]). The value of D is 0.199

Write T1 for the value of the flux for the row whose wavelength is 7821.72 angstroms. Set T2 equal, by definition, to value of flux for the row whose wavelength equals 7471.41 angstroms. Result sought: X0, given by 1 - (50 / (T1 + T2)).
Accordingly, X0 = -0.57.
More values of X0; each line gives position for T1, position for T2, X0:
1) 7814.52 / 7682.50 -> -0.45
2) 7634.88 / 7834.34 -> -0.51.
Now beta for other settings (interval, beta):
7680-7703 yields 20.7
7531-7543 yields 17.4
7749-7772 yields 16.5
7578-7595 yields 16.9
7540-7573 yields 17.8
